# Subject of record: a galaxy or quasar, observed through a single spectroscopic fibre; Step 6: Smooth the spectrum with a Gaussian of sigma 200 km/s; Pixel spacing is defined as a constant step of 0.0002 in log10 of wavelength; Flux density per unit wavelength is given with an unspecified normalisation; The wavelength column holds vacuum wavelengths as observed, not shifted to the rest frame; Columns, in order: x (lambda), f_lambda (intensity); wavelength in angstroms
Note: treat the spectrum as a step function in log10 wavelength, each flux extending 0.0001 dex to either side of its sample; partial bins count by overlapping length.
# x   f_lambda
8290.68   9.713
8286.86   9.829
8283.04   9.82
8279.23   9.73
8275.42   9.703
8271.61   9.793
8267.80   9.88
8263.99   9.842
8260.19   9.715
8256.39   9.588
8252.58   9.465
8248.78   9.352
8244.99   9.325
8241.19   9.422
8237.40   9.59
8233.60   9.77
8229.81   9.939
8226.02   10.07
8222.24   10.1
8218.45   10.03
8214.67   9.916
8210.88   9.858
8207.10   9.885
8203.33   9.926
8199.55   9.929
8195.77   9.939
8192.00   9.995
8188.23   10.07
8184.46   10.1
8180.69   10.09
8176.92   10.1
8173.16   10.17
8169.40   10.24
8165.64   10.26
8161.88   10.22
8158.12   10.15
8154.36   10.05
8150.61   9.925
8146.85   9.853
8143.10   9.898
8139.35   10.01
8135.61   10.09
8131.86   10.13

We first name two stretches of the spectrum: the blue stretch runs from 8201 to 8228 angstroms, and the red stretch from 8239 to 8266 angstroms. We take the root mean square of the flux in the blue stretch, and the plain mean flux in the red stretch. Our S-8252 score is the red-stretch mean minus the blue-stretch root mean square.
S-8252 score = -0.4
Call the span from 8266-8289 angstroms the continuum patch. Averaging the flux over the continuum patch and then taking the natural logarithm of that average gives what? 2.28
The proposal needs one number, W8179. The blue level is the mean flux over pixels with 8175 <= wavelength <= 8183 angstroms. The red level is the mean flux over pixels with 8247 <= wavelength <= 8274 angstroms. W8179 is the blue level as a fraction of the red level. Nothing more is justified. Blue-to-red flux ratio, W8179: 1.04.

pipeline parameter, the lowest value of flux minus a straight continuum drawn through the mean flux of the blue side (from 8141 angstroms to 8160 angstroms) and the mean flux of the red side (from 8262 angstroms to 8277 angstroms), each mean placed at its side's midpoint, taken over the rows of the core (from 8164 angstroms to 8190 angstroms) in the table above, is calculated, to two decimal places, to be 0.15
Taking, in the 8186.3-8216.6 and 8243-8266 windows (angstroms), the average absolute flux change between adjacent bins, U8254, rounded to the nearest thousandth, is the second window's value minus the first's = 0.065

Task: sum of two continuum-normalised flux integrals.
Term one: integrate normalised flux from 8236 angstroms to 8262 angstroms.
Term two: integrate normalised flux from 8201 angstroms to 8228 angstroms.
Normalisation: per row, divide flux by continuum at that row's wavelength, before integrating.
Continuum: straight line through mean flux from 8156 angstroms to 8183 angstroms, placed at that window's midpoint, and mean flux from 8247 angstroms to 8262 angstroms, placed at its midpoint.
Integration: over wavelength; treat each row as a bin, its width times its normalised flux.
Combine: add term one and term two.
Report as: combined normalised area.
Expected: 53.2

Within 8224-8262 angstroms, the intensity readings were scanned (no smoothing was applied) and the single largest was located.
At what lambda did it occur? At 8226.02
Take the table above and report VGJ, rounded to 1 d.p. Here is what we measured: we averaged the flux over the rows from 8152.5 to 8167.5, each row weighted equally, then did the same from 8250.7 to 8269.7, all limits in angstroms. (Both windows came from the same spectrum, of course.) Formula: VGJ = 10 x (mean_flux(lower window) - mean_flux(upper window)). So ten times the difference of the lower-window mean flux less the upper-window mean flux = 4.7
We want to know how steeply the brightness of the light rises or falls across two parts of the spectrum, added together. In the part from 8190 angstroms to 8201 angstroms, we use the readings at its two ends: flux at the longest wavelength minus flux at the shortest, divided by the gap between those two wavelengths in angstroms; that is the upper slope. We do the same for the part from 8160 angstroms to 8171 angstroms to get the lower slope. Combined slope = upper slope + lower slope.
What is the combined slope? -0.006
